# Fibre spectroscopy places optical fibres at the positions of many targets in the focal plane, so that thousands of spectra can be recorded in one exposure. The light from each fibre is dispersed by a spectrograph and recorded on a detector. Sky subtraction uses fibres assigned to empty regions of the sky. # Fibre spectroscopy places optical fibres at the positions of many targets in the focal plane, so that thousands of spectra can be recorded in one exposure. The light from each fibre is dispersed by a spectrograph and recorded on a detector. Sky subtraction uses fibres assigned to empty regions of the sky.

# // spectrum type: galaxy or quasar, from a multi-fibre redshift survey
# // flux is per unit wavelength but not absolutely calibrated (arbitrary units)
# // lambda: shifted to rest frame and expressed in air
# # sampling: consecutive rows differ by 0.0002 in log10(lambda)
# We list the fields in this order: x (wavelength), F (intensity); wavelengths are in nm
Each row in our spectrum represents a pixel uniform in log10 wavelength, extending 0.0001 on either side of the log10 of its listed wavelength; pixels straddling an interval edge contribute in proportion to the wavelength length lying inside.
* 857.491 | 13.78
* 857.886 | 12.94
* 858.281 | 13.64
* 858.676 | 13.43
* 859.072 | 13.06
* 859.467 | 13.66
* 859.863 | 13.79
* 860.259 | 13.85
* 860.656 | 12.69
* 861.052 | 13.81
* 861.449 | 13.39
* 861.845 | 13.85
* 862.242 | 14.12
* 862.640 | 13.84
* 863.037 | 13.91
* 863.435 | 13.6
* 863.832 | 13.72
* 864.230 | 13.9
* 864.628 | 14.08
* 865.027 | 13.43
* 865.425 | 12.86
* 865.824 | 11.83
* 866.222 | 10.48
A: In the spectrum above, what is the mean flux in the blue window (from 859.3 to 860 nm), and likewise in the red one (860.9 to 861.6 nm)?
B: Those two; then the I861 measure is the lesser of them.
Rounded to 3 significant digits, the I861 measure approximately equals 13.6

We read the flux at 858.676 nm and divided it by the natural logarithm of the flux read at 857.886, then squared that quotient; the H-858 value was 27.5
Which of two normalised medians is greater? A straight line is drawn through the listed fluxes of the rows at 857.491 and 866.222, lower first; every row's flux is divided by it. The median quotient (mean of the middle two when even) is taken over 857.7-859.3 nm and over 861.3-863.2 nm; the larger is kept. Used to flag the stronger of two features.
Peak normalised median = 1.17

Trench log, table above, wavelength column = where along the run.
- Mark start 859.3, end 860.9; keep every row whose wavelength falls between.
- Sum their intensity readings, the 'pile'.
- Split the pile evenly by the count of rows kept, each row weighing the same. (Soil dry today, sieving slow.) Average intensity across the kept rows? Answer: 13.5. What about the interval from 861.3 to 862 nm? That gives 13.6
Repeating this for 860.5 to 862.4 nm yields 13.6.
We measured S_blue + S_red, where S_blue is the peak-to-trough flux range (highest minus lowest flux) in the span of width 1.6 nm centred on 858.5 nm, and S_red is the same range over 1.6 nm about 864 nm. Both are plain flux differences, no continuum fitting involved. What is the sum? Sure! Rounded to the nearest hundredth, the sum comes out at 1.18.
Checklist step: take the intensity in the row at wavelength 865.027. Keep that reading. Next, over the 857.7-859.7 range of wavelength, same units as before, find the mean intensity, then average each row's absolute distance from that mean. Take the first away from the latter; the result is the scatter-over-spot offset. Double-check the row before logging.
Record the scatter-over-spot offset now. -13.2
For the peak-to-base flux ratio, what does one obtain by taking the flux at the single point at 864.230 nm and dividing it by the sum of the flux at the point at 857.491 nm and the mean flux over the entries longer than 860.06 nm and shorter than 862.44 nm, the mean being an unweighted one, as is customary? 0.5073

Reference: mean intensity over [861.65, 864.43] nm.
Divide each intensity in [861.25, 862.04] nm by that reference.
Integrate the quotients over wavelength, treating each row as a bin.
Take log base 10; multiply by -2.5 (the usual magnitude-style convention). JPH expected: 0.27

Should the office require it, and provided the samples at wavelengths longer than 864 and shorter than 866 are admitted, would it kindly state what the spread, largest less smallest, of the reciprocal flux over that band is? 0.014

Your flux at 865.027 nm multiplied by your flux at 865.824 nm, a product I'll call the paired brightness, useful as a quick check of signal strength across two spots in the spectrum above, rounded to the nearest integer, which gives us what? 159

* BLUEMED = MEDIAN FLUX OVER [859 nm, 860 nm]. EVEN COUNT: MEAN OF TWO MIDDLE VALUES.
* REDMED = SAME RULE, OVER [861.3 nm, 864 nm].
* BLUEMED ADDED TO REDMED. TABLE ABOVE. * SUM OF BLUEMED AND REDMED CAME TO 27.50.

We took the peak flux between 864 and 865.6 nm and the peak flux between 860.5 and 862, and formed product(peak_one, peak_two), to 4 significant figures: 195.0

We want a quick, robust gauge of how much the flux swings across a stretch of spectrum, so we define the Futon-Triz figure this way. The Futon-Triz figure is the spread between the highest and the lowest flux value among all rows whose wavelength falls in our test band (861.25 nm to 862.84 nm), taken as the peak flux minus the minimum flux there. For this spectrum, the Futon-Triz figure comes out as 0.73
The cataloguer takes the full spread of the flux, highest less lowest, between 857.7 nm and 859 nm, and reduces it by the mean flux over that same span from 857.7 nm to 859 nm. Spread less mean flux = -12.6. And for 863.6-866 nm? -11.1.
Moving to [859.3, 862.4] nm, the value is -12.2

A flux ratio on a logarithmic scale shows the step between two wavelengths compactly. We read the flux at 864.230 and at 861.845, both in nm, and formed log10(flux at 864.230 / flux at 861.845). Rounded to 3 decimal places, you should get 0.002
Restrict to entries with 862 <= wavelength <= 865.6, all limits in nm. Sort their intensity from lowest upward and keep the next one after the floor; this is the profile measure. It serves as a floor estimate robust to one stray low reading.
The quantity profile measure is 13.43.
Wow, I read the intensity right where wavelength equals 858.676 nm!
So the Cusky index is 13.43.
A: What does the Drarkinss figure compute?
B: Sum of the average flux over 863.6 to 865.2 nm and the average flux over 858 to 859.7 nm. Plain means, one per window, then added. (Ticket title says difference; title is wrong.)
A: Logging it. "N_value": 27.2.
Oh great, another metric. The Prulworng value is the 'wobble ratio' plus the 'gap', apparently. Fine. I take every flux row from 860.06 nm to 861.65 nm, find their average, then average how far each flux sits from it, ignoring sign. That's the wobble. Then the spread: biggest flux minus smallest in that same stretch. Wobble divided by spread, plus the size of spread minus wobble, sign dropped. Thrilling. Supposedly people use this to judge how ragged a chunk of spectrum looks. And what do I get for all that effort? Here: 1.11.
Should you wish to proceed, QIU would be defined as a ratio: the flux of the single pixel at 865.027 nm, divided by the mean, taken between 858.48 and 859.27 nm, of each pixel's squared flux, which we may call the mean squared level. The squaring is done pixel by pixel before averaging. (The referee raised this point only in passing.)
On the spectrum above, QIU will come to 0.077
